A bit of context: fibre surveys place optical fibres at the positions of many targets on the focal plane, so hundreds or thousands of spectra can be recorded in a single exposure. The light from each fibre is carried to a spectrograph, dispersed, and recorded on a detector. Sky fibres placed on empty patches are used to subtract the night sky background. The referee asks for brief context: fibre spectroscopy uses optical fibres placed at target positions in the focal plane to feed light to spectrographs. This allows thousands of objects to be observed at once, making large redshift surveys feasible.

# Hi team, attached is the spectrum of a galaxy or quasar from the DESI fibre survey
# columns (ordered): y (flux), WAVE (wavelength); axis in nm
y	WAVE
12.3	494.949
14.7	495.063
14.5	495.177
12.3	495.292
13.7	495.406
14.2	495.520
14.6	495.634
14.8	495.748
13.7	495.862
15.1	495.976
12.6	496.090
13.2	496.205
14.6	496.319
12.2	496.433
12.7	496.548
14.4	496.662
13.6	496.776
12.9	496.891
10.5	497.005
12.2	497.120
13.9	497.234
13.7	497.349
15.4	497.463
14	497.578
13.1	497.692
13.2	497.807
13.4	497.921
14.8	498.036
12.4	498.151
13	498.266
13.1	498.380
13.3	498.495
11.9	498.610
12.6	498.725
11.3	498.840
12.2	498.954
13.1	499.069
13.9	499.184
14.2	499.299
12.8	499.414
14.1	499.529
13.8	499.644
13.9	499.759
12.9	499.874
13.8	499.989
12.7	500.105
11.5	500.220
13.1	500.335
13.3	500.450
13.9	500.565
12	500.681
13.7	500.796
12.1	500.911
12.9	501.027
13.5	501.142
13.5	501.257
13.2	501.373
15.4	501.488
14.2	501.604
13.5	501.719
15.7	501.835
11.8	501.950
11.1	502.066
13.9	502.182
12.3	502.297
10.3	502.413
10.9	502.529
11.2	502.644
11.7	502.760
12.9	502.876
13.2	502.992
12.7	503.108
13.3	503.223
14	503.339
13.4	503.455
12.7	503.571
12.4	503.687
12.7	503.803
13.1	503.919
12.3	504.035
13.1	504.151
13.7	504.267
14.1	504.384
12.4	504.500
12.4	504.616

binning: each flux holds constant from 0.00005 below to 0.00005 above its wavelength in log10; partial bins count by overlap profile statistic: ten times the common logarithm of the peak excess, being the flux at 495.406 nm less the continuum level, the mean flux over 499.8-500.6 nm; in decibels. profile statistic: -1.7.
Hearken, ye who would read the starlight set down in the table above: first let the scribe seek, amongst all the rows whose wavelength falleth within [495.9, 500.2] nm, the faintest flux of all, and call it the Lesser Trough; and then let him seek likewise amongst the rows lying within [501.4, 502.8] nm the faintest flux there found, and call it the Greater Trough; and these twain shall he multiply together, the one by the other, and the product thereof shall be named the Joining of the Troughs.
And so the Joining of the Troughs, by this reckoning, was 108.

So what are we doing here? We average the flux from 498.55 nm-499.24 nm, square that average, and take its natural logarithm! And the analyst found 5.05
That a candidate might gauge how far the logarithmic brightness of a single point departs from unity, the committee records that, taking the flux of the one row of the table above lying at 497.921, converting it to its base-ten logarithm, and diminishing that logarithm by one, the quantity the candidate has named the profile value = 0.13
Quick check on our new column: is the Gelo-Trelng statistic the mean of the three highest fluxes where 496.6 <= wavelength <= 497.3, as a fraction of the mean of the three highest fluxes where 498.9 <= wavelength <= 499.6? 0.99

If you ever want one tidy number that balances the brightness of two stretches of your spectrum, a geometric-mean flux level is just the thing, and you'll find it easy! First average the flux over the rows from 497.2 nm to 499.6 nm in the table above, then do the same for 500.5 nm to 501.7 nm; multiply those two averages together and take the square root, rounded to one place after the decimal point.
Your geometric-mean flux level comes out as 13.4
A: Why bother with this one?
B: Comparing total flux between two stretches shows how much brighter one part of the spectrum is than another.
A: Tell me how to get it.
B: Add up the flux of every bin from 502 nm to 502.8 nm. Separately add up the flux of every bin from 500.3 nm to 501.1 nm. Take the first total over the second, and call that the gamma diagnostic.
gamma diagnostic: 0.89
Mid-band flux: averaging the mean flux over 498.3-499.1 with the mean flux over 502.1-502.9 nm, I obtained 12.2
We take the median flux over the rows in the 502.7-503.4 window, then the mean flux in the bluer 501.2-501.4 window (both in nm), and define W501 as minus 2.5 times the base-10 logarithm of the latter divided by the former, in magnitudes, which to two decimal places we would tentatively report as -0.02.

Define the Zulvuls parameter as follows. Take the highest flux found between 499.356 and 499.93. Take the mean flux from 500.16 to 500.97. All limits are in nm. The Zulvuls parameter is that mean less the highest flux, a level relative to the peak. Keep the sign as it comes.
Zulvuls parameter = -1.3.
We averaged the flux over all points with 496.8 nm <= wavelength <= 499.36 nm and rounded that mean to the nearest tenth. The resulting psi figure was 13.1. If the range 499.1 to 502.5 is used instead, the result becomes 13.2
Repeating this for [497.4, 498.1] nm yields 14.0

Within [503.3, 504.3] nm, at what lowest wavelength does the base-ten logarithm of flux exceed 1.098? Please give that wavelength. 503.339 nm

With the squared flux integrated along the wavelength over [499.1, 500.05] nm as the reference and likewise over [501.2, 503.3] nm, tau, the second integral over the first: 2.0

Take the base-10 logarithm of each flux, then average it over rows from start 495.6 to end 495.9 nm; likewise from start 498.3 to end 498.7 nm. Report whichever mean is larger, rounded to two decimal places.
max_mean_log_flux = 1.16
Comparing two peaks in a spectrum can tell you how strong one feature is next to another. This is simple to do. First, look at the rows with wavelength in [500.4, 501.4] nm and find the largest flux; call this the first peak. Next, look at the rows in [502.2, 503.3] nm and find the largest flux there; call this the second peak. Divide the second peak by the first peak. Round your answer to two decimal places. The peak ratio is 0.96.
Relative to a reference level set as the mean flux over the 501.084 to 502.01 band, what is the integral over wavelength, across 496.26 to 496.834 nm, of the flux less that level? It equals -0.20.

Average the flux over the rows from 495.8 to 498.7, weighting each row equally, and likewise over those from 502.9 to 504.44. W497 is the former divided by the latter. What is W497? 1.01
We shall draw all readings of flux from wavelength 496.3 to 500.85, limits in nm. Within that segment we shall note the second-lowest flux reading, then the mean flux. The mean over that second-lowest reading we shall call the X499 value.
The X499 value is 1.17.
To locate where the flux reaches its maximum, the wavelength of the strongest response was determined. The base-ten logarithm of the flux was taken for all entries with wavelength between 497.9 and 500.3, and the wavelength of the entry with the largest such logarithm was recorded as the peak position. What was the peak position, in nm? 498.036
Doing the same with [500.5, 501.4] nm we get 500.565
